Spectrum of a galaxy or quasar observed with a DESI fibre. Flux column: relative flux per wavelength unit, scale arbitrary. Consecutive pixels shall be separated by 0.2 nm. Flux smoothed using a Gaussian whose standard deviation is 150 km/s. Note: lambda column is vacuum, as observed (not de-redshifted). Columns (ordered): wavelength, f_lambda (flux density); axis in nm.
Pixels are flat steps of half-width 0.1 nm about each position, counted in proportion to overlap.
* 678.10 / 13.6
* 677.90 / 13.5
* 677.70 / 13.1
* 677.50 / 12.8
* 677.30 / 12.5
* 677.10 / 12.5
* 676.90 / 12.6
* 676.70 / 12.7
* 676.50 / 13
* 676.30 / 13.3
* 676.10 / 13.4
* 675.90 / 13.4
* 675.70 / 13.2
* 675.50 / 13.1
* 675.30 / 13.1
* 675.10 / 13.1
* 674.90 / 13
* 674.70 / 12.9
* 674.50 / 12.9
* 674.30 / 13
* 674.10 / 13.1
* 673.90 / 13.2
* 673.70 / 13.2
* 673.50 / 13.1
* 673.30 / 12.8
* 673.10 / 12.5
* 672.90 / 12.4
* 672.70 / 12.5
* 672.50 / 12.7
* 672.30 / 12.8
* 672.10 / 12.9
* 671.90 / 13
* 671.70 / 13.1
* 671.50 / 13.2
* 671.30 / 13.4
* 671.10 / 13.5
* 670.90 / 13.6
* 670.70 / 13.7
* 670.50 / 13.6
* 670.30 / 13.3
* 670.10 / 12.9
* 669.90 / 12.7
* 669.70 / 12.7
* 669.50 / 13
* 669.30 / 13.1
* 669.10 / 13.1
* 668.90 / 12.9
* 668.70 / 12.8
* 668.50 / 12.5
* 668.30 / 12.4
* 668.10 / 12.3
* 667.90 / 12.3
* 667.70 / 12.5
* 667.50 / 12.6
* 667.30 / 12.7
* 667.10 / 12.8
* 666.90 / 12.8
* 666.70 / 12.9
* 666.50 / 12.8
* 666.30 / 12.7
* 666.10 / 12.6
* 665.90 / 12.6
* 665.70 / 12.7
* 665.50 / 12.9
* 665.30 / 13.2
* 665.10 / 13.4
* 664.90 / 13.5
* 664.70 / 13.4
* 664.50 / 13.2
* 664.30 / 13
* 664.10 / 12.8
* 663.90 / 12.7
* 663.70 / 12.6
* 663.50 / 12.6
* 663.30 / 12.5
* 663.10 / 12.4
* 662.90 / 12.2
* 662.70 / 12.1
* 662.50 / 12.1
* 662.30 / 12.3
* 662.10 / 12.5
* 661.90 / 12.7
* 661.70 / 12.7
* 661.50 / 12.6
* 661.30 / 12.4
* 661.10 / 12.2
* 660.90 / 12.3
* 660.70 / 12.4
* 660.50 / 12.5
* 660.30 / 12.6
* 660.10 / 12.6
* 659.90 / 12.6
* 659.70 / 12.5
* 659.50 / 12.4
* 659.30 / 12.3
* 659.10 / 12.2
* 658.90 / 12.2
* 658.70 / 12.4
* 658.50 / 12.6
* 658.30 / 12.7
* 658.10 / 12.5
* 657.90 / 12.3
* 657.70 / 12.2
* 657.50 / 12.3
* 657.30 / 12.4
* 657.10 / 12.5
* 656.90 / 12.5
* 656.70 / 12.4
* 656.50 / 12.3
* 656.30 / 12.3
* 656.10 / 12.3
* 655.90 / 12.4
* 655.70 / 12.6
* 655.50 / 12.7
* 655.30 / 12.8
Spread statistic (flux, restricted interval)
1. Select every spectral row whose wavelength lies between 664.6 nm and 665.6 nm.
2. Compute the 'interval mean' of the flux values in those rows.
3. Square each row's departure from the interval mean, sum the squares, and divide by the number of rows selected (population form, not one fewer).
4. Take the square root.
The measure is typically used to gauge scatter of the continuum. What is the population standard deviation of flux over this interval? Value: 0.214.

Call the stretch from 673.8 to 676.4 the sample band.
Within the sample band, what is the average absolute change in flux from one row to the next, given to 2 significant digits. 0.075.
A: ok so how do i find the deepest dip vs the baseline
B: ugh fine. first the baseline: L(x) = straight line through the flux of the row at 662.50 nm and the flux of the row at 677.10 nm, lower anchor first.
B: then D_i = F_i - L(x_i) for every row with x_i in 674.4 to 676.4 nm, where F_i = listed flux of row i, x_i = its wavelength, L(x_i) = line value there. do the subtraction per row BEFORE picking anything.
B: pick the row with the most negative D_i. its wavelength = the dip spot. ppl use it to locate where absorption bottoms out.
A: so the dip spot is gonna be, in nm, 674.70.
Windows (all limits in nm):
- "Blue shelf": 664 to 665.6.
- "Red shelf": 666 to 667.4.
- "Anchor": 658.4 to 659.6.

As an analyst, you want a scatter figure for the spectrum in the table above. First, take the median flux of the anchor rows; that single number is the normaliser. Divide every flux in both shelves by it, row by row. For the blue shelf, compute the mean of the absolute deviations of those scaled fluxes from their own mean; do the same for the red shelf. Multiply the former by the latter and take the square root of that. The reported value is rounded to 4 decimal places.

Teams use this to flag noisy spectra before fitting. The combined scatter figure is 0.0102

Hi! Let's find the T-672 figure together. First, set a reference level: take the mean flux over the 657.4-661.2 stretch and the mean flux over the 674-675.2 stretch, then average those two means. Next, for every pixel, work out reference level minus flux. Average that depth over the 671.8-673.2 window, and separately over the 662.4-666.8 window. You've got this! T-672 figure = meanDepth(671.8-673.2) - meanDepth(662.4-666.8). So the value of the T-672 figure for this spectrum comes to 0.1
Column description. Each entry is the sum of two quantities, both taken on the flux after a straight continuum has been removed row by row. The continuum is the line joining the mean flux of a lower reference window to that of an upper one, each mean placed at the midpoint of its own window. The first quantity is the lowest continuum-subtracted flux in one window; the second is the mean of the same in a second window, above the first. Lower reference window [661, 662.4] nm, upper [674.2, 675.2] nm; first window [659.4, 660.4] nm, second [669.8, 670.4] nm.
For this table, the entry 0.2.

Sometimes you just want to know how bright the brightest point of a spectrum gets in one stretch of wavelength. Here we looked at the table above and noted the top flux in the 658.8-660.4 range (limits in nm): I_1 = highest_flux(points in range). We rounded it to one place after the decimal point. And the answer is 12.6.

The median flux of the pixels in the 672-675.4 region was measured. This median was 12.9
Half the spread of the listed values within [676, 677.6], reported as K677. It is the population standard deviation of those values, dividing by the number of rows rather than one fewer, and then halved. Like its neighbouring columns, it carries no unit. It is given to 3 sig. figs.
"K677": 0.164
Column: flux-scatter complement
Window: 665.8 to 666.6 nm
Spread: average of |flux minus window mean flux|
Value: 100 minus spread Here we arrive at 99.9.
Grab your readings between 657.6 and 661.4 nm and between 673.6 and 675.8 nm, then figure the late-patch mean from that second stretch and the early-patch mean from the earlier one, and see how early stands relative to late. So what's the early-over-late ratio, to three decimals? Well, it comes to 0.950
